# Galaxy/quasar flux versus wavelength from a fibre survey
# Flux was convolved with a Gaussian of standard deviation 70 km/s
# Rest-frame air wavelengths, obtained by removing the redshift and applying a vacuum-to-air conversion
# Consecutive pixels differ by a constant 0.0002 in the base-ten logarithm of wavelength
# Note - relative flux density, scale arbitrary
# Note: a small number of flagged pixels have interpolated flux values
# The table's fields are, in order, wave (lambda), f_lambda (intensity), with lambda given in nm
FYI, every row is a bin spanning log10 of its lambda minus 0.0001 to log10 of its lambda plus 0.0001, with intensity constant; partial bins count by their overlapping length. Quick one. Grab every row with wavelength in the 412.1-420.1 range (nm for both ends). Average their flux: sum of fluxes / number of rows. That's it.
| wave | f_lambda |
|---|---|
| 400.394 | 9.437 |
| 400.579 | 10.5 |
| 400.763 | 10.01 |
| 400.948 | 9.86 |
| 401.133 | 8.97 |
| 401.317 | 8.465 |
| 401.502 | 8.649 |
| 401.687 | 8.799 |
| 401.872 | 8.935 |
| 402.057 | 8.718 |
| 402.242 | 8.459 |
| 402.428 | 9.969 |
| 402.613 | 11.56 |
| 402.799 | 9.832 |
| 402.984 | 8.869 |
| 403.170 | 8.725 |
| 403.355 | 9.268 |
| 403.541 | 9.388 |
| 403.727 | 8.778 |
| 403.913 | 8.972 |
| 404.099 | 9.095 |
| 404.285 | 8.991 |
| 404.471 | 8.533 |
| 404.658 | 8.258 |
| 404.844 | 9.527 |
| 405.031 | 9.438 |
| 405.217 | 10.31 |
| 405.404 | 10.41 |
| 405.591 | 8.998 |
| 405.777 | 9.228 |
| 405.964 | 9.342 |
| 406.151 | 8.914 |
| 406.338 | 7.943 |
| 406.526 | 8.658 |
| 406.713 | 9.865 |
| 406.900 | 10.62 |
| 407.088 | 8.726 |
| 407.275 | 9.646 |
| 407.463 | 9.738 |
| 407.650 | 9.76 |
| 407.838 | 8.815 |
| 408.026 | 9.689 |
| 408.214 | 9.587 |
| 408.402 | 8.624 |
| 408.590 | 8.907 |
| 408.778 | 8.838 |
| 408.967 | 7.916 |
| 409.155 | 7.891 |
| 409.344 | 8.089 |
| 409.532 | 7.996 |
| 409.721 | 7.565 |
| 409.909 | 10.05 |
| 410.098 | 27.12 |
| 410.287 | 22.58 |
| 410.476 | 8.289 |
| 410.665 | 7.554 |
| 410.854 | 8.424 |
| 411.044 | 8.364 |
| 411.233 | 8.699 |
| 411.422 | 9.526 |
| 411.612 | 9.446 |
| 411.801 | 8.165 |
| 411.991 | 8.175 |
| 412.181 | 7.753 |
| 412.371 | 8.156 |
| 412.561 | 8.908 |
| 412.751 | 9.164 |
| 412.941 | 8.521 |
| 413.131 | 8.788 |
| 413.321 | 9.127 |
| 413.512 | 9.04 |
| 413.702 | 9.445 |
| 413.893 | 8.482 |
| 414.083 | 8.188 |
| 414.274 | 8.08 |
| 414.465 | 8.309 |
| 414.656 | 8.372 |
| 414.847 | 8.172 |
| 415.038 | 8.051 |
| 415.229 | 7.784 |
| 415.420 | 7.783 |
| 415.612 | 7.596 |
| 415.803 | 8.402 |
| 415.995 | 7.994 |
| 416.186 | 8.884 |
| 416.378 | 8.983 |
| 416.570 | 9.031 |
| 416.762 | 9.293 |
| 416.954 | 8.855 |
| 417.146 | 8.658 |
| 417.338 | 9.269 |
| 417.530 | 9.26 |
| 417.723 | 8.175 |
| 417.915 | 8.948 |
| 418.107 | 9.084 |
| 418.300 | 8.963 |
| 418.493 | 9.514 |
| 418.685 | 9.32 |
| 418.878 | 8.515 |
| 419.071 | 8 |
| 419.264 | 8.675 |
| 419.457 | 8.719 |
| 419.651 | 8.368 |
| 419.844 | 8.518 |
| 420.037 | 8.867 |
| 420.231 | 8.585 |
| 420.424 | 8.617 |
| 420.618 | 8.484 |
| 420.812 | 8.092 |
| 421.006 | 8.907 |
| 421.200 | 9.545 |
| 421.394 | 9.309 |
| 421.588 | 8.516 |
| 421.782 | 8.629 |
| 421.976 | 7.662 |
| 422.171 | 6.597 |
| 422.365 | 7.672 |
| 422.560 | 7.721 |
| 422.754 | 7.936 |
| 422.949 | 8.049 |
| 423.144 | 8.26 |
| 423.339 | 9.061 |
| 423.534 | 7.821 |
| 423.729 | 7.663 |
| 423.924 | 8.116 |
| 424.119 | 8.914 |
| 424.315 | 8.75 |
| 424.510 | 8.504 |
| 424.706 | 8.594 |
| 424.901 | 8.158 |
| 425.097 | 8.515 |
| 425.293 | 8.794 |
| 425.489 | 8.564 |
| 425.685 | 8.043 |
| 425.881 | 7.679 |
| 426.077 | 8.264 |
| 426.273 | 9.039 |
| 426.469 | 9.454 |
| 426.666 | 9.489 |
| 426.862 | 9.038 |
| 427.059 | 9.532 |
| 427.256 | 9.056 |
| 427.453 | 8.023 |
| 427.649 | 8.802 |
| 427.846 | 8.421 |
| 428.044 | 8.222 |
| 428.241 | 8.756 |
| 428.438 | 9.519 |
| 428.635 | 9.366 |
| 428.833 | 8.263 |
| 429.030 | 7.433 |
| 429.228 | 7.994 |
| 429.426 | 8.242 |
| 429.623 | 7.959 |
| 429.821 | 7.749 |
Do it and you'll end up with 8.62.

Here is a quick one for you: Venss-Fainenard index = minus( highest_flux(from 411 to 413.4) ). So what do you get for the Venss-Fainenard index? -9.5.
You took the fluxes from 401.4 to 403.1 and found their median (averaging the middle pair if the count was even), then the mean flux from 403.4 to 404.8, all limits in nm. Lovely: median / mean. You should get 1.00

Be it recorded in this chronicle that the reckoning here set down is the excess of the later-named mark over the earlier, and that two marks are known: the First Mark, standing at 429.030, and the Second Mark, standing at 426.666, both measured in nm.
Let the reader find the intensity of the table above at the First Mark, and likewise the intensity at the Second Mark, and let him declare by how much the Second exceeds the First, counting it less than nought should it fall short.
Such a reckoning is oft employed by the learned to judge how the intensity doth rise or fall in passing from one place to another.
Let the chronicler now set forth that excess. 2.1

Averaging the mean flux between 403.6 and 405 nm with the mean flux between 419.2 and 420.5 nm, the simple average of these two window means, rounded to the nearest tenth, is 8.8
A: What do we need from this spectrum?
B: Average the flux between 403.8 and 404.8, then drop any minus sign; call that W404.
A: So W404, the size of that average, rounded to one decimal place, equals 8.8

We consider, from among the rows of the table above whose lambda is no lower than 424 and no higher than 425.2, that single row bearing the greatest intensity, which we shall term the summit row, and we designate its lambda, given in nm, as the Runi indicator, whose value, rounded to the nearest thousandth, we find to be 424.119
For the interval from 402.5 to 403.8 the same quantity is 402.613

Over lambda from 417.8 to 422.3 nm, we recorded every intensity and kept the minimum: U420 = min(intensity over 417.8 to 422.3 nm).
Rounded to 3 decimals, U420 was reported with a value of 6.597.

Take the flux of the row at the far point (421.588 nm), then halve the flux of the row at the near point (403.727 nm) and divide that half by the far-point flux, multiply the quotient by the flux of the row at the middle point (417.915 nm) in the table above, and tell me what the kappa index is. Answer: 4.6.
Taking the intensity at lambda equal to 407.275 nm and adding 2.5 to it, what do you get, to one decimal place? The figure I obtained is 12.1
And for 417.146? 11.2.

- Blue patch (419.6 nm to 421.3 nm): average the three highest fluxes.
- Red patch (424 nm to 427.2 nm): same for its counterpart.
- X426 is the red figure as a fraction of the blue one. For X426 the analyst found 1.04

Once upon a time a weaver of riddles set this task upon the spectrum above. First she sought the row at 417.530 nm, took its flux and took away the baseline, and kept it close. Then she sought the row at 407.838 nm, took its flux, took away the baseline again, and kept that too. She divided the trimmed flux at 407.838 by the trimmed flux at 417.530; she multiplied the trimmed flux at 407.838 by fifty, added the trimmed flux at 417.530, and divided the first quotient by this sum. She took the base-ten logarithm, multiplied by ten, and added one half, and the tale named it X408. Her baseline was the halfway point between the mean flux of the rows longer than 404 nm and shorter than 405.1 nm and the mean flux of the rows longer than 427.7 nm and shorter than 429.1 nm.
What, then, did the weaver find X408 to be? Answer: -14.3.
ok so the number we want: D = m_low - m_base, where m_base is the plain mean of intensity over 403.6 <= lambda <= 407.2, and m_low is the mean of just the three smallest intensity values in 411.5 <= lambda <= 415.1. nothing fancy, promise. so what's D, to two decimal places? -1.23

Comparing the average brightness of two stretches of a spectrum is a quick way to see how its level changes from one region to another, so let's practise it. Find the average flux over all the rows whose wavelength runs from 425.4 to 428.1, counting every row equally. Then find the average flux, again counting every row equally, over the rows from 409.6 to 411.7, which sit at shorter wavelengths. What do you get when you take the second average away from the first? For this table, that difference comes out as -2.9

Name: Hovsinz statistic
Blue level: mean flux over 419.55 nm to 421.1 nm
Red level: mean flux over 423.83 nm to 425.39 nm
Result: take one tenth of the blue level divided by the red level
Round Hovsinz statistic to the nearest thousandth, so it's 0.100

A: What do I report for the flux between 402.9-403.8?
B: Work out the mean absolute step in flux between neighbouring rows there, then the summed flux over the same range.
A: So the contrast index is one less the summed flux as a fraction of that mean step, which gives -126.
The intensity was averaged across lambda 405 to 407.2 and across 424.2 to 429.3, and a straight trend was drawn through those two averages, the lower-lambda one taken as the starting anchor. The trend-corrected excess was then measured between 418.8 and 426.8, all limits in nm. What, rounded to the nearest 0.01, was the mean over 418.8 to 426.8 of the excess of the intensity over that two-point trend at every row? -0.34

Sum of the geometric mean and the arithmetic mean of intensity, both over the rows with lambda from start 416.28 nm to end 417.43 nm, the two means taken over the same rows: 18.0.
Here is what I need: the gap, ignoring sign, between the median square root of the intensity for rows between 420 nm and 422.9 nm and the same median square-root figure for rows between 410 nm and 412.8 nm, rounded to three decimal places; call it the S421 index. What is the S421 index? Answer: 0.016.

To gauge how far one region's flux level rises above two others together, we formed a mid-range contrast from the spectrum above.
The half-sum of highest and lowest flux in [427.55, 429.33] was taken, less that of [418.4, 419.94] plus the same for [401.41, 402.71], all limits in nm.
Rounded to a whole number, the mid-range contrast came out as -10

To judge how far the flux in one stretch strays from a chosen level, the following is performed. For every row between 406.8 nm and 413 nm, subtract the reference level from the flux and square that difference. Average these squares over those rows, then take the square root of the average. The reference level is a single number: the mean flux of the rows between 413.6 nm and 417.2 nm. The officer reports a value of 4.16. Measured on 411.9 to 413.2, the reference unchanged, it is 0.46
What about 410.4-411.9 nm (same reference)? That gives 0.63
